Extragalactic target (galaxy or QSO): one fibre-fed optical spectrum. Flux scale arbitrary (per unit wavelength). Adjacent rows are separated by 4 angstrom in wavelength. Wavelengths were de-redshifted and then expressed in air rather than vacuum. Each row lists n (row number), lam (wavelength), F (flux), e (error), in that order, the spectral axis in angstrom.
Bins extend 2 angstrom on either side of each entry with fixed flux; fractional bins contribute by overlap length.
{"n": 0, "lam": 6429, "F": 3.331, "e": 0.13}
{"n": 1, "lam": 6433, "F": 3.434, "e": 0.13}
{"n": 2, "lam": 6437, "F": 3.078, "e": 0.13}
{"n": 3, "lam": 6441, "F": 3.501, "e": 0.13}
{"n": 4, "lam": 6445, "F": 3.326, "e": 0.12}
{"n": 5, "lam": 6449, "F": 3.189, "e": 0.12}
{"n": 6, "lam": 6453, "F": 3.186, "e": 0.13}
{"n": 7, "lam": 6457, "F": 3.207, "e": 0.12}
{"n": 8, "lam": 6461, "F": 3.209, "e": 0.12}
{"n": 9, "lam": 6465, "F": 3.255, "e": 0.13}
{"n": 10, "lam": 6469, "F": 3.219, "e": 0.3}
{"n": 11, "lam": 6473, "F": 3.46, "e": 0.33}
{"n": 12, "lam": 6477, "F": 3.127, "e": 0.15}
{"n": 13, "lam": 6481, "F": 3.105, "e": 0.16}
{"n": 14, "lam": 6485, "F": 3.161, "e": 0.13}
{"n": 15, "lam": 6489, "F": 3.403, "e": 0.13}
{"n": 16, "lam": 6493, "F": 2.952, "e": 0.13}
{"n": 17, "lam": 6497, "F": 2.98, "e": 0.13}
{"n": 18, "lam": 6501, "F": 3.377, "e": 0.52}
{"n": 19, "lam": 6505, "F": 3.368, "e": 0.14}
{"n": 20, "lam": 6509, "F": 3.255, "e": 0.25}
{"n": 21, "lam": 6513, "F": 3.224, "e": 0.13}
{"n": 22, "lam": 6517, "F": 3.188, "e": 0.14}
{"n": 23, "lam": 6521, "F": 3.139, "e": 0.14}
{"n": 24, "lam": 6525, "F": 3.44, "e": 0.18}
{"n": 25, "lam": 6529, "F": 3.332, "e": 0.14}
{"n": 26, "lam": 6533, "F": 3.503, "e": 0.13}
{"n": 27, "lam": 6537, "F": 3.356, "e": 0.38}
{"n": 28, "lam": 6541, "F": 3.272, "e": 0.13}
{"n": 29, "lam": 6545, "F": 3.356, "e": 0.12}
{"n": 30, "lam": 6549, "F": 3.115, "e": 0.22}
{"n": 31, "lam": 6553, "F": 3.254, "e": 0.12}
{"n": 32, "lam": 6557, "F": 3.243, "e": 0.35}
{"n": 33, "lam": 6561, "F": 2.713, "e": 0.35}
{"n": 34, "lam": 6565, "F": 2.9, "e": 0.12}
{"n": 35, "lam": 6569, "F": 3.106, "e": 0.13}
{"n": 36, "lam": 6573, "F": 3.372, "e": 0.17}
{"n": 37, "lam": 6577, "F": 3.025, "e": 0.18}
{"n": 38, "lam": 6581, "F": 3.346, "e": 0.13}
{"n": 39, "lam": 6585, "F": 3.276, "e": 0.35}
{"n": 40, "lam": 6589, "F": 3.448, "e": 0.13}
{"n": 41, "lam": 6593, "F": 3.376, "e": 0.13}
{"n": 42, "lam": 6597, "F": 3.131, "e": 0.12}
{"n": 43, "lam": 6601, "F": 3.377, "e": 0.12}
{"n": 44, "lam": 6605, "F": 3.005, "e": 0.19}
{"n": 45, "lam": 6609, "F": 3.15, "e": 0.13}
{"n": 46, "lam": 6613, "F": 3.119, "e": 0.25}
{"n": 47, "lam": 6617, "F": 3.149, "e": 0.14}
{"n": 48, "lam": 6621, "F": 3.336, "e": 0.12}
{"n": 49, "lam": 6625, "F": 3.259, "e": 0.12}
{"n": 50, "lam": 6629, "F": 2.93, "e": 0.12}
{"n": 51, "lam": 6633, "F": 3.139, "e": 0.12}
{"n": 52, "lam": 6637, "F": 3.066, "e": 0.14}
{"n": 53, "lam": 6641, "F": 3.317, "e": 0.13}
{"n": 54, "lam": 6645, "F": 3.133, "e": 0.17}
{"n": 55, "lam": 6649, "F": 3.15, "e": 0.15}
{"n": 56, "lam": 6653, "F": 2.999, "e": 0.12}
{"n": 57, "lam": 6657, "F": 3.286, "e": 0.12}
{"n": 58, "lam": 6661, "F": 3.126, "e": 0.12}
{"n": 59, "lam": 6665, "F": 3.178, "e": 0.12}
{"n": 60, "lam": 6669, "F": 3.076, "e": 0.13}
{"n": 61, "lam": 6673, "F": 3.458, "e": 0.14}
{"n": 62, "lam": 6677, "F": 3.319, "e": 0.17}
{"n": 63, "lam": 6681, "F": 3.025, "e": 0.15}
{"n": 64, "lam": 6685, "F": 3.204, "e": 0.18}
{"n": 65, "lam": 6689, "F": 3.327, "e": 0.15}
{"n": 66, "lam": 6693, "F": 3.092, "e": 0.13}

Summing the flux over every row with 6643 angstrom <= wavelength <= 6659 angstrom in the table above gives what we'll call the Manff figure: 12.6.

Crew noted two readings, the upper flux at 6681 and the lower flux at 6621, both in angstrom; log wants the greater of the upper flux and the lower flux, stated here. 3.34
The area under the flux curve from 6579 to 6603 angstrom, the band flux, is 79.8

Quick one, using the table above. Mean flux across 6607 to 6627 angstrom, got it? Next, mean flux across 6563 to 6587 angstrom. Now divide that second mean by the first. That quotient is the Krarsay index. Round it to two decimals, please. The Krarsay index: 0.99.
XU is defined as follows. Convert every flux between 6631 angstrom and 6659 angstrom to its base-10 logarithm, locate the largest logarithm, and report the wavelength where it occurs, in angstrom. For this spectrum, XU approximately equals 6641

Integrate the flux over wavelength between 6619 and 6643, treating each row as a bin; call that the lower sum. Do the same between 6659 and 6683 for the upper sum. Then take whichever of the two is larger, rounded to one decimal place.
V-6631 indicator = 76.7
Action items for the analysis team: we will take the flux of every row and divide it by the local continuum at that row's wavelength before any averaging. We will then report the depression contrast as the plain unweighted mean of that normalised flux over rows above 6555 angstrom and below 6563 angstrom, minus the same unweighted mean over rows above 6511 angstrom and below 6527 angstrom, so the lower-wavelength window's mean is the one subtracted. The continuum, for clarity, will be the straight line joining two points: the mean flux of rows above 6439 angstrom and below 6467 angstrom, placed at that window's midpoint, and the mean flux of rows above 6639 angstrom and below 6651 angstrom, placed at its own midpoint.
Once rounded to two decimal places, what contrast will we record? -0.08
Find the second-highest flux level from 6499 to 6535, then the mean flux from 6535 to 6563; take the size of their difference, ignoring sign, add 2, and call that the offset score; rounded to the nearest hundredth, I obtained 2.25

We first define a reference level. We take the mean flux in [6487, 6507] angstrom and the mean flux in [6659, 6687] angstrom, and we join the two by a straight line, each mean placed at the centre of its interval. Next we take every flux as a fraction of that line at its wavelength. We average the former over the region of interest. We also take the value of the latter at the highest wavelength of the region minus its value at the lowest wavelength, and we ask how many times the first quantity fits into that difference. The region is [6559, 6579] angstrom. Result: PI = 0.10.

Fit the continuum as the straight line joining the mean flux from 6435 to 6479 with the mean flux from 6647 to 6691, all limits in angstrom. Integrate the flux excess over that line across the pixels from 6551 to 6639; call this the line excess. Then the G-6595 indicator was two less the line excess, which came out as 6.0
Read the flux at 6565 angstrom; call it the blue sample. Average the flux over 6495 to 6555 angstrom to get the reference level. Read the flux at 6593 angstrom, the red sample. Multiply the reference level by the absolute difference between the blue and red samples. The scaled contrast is 1.56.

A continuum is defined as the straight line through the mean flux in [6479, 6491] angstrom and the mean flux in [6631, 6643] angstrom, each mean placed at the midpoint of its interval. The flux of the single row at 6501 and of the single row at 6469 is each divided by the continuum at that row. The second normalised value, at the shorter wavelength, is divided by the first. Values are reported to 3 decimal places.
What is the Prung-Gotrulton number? 0.950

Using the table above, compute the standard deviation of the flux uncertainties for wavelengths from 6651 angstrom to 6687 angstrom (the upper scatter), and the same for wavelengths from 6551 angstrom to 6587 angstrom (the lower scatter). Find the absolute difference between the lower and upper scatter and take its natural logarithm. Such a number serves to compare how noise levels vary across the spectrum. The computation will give -2.5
